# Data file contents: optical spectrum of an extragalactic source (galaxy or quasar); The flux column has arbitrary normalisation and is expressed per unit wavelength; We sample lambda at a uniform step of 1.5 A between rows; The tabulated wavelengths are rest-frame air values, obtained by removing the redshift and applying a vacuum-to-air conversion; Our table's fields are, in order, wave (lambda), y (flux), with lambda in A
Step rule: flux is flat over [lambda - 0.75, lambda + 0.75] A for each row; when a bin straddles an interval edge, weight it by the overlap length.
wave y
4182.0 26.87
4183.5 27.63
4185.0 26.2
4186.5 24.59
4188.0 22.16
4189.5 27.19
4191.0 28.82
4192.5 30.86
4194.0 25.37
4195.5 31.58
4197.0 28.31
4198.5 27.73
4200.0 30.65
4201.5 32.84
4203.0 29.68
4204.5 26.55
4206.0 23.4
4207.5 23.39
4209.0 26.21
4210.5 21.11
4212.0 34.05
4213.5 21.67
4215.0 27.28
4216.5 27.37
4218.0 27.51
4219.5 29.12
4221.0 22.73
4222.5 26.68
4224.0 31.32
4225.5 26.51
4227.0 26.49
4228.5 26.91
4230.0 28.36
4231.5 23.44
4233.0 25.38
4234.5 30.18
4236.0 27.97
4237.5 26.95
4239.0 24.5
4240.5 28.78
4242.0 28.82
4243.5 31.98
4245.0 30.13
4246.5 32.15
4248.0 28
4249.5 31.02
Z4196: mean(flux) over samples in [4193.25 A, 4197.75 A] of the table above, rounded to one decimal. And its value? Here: 28.4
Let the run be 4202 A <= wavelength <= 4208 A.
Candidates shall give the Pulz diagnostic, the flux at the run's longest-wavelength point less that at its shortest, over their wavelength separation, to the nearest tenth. -1.4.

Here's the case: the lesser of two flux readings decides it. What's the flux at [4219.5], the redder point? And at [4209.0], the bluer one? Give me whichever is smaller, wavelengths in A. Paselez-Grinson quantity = 26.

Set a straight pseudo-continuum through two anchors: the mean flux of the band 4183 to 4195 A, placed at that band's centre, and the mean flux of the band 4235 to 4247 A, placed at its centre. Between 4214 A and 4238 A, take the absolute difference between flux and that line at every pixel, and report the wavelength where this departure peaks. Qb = 4221.0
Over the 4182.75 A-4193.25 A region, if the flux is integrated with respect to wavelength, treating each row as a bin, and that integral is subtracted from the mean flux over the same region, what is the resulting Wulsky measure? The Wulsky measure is -254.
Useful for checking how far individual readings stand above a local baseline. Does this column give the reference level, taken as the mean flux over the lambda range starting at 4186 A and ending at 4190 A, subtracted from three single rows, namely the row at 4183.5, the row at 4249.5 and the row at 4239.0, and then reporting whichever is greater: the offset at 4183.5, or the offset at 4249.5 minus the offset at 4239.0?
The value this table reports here 6.5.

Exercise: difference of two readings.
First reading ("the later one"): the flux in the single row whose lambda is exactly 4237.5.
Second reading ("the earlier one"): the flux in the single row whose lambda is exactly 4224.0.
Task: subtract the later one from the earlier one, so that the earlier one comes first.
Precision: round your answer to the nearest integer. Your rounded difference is 4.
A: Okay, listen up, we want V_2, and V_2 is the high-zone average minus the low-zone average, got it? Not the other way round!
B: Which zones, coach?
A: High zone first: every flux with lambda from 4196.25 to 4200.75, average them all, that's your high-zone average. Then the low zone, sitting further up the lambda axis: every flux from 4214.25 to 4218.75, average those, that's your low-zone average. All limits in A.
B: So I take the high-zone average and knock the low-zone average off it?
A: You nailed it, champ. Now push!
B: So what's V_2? 1.5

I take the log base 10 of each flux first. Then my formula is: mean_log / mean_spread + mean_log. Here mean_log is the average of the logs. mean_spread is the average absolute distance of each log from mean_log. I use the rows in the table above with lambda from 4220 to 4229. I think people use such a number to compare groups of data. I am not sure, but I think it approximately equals 59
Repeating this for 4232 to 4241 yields 55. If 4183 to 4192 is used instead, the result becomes 47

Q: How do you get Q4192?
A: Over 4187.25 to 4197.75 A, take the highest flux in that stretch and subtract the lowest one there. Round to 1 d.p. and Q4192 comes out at 9.4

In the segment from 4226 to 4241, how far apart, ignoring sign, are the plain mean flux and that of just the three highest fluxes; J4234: 2.2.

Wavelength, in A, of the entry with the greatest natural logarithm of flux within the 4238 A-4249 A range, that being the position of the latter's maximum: 4246.5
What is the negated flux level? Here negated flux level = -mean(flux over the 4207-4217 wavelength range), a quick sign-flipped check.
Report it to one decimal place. -25.9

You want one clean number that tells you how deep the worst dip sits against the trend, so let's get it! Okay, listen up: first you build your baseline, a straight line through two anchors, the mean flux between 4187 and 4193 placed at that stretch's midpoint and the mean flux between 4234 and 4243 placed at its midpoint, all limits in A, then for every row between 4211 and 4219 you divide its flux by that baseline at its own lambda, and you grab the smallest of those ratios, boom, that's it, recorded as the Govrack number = 0.79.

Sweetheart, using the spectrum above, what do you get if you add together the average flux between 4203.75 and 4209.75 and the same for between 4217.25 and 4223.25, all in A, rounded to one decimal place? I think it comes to 51.4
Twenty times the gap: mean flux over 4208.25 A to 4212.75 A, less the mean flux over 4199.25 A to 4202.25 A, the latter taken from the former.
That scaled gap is -92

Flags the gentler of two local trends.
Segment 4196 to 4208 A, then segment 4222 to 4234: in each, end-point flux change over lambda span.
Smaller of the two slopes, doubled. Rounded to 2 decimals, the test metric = -0.94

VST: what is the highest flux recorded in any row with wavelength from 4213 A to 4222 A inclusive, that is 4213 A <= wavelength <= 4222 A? 29.12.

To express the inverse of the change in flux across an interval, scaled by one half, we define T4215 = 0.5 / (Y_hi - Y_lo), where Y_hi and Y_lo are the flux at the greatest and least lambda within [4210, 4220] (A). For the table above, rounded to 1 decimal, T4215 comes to 0.1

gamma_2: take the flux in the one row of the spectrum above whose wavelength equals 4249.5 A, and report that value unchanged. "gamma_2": 31.02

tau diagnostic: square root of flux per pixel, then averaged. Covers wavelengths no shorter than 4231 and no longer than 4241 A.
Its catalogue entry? 5.17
